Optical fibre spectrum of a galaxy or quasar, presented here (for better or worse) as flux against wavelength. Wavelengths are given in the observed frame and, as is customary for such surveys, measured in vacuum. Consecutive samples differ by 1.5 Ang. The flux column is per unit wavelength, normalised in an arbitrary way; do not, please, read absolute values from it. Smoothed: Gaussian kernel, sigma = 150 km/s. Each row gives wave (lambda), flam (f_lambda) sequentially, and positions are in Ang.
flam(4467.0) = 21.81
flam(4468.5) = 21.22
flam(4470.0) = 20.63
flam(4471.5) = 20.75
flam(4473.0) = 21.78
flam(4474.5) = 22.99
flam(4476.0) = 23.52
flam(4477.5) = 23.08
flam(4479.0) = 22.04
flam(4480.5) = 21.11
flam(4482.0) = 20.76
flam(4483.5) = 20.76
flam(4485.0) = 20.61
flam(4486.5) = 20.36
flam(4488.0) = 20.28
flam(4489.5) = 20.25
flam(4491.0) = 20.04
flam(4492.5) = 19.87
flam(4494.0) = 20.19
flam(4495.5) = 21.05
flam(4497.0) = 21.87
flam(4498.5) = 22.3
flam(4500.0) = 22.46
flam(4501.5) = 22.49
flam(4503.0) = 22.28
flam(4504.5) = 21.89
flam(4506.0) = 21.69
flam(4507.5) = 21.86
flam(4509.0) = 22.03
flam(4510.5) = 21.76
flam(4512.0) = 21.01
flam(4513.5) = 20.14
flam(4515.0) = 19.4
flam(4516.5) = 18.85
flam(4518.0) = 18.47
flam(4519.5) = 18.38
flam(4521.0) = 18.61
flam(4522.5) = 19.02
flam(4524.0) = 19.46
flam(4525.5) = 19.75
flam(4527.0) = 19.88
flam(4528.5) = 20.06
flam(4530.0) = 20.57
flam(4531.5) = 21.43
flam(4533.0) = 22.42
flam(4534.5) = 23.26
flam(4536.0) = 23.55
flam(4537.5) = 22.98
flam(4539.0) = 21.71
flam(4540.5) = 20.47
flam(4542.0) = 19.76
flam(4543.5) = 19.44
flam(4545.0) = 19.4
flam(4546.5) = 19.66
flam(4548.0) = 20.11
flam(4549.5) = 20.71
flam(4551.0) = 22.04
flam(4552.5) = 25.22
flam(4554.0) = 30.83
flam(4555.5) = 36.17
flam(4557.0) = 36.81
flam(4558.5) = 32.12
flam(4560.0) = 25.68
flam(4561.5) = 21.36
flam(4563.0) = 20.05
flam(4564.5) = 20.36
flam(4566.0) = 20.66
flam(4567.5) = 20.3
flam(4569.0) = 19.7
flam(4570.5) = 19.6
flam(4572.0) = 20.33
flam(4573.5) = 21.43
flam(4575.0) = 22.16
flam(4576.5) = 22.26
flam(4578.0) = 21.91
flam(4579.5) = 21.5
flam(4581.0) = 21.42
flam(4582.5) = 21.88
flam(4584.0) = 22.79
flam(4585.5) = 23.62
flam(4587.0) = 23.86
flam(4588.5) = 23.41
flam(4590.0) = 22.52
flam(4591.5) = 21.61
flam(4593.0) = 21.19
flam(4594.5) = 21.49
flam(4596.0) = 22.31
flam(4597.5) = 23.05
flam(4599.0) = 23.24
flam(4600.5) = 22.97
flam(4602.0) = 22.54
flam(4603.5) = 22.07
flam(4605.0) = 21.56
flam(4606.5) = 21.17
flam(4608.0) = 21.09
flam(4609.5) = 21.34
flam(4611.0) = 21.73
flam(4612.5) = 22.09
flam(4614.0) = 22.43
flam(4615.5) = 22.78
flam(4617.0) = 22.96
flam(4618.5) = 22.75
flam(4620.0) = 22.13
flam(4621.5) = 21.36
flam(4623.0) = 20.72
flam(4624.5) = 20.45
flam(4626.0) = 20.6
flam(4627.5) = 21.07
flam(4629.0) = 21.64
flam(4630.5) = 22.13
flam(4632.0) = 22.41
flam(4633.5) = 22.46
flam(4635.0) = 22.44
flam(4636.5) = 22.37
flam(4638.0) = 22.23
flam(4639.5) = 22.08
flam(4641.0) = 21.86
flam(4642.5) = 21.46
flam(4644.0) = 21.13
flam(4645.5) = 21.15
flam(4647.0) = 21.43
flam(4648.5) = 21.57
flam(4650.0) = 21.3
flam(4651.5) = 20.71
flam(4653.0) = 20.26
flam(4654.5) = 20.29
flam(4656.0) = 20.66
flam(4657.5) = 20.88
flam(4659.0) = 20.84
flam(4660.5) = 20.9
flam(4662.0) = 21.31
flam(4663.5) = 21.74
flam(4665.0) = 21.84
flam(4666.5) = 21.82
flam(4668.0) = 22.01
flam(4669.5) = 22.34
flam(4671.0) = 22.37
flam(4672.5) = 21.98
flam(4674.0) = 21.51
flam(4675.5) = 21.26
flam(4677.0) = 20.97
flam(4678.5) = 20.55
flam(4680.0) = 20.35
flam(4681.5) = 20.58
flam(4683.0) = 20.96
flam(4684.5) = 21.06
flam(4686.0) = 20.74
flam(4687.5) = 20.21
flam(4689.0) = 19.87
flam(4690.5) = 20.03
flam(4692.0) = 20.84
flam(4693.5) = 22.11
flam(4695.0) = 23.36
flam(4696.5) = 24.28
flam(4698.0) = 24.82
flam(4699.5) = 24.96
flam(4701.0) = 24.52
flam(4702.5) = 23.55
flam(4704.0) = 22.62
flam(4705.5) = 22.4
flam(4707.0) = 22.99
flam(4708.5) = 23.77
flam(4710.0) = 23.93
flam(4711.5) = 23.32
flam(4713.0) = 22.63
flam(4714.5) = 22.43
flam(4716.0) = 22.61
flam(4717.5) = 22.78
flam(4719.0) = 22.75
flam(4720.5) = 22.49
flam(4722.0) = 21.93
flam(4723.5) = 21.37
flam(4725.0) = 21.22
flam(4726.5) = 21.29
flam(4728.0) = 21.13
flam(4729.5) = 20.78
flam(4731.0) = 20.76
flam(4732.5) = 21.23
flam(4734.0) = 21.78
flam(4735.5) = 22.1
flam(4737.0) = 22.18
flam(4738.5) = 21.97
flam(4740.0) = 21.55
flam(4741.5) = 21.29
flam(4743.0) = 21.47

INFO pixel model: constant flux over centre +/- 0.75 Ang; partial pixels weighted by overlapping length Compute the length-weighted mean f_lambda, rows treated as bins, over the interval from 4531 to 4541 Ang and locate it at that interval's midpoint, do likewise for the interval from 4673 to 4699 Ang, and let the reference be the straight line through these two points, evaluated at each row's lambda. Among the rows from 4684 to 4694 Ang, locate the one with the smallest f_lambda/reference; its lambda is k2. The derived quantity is 4689.0 Ang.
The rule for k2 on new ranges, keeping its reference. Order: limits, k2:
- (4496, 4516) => 4515.0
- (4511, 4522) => 4519.5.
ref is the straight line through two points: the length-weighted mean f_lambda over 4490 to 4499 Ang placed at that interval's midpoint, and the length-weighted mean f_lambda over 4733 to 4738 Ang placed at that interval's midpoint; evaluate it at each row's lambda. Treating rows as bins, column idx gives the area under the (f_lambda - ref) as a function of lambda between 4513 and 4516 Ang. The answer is -4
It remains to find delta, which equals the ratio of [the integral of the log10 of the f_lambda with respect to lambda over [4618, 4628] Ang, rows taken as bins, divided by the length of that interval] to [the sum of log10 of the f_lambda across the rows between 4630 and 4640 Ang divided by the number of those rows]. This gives 0.98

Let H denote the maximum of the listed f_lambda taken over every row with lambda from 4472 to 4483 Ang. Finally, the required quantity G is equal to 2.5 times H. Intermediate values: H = 23.52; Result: 58.8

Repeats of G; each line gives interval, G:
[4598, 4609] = 58.1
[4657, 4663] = 53.3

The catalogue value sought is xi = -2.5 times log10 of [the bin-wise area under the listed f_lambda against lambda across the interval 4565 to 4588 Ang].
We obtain -6.7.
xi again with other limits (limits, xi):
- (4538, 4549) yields -5.9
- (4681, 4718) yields -7.3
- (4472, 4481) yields -5.8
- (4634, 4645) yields -6.0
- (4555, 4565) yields -6.1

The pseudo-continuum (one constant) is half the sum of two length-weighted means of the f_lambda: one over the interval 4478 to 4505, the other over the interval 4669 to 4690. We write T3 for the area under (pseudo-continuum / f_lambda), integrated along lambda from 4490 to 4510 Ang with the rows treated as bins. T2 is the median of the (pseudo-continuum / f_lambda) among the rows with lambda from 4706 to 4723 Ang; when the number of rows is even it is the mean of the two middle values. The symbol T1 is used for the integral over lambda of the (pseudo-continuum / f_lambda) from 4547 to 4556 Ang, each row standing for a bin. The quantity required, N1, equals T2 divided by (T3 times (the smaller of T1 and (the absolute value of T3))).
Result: 0.006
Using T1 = 7.8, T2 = 0.93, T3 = 20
